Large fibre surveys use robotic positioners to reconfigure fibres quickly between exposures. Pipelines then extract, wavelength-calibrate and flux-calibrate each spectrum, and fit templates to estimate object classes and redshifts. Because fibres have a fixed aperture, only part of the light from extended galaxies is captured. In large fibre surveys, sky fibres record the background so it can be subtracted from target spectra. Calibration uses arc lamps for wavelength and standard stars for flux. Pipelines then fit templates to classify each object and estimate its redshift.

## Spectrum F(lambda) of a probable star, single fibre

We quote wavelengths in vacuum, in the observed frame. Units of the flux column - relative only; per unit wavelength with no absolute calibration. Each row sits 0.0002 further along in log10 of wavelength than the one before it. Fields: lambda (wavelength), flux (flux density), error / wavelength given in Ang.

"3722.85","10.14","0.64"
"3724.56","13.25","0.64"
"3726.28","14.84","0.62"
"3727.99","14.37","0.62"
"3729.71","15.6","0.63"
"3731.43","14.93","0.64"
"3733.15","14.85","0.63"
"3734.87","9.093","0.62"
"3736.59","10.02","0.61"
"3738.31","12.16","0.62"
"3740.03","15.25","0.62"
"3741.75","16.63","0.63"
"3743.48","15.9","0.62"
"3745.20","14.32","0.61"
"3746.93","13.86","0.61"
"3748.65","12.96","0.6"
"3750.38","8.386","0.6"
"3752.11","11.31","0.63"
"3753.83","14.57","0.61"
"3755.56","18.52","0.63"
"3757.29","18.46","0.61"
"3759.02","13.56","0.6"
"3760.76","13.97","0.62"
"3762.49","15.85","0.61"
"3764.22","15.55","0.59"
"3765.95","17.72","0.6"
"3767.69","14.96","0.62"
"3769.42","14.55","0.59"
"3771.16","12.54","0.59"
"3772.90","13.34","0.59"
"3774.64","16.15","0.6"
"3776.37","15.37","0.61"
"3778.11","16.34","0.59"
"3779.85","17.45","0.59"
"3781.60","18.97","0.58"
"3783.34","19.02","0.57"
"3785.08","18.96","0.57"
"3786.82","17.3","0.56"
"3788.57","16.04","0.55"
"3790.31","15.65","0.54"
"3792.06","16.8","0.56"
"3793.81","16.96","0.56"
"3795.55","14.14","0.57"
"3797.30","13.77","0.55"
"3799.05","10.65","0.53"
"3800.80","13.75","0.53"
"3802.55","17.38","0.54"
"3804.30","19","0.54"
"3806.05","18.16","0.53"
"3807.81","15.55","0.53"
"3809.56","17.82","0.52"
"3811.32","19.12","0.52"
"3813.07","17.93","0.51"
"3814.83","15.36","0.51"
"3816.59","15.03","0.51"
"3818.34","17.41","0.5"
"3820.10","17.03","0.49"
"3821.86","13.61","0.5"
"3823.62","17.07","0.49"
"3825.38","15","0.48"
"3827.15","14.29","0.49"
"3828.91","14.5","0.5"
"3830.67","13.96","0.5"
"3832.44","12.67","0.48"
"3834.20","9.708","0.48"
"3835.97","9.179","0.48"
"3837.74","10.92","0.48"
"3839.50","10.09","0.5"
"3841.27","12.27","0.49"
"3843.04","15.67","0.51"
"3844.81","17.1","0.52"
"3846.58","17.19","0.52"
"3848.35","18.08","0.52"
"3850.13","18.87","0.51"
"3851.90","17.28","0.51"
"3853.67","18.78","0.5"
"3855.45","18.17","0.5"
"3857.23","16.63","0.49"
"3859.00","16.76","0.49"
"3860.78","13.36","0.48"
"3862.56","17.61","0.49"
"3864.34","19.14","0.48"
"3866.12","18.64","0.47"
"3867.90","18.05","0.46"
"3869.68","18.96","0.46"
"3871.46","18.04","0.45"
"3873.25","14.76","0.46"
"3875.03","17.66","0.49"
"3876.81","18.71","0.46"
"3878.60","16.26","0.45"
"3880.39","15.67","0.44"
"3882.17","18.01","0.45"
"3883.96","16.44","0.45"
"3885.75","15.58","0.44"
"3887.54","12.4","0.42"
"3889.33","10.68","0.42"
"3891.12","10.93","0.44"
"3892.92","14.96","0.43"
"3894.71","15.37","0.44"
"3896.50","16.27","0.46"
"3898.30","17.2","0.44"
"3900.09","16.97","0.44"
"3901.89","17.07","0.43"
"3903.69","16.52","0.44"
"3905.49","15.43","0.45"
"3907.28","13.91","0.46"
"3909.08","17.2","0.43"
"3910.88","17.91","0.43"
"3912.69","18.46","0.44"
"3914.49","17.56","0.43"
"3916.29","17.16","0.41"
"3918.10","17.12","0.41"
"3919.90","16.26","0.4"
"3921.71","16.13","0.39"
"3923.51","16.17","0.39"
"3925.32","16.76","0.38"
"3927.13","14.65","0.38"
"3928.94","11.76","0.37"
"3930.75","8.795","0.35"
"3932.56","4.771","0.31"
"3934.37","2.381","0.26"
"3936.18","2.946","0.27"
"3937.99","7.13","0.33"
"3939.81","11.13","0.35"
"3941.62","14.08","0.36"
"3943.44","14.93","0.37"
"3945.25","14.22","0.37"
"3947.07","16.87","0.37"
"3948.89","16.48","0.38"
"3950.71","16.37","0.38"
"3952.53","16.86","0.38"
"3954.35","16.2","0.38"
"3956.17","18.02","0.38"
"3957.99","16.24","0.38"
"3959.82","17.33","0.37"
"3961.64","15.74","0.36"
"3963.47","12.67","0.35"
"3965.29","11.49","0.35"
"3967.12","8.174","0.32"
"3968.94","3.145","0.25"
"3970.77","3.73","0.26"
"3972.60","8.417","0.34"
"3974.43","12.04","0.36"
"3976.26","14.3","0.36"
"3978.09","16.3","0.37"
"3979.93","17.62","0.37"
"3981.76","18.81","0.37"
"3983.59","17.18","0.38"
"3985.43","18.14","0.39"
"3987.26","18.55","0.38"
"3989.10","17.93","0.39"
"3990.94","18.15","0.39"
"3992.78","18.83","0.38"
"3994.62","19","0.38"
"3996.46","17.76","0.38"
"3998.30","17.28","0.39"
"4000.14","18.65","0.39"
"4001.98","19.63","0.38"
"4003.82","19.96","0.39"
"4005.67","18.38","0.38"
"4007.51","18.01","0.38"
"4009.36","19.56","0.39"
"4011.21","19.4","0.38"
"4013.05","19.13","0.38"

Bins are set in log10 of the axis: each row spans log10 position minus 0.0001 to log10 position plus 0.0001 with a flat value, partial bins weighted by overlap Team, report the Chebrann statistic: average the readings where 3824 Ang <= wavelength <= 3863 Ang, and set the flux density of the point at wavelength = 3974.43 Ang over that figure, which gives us 0.8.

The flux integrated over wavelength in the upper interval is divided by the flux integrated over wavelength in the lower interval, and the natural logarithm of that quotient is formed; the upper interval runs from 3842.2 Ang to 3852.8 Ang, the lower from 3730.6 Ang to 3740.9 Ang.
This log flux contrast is 0.34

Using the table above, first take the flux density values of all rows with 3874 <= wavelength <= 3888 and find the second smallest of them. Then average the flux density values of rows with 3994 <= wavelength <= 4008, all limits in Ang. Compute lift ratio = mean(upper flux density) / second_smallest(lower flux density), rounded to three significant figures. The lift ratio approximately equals 1.19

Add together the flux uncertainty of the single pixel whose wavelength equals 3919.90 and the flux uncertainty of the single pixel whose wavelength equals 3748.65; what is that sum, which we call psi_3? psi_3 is 1.00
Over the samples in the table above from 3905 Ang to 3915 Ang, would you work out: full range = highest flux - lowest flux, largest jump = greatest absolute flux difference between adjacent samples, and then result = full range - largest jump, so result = 1.3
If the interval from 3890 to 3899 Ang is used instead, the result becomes 2.2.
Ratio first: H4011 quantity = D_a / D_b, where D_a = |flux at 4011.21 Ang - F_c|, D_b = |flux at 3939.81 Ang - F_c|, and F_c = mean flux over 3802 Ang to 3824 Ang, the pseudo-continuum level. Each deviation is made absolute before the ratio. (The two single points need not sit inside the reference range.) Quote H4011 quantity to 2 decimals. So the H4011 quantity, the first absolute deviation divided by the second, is 0.42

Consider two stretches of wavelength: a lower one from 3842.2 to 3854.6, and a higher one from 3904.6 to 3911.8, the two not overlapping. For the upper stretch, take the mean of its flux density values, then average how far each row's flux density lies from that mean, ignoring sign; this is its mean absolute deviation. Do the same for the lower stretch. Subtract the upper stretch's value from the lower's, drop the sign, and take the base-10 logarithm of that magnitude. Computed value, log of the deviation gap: -0.24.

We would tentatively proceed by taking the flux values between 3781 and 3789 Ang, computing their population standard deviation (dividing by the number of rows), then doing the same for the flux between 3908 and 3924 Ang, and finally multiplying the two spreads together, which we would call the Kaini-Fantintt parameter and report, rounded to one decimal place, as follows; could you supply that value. 0.9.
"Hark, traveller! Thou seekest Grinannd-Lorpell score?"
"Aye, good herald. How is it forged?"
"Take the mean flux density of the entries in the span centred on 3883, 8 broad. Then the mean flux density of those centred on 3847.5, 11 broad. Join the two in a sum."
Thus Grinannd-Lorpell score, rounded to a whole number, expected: 34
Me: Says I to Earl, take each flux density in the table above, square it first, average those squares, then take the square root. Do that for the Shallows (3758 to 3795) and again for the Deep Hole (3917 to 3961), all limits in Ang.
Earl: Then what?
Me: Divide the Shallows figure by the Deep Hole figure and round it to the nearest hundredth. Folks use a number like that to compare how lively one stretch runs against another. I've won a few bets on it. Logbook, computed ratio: 1.13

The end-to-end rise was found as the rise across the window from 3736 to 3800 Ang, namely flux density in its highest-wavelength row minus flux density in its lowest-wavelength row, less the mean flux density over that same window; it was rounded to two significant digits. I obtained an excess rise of -14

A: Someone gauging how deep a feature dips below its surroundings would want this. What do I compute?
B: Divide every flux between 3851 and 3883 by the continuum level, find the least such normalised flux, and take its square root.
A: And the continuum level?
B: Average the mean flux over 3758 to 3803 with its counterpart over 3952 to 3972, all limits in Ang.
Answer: 0.97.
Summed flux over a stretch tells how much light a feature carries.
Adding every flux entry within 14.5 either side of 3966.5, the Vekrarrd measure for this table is 208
